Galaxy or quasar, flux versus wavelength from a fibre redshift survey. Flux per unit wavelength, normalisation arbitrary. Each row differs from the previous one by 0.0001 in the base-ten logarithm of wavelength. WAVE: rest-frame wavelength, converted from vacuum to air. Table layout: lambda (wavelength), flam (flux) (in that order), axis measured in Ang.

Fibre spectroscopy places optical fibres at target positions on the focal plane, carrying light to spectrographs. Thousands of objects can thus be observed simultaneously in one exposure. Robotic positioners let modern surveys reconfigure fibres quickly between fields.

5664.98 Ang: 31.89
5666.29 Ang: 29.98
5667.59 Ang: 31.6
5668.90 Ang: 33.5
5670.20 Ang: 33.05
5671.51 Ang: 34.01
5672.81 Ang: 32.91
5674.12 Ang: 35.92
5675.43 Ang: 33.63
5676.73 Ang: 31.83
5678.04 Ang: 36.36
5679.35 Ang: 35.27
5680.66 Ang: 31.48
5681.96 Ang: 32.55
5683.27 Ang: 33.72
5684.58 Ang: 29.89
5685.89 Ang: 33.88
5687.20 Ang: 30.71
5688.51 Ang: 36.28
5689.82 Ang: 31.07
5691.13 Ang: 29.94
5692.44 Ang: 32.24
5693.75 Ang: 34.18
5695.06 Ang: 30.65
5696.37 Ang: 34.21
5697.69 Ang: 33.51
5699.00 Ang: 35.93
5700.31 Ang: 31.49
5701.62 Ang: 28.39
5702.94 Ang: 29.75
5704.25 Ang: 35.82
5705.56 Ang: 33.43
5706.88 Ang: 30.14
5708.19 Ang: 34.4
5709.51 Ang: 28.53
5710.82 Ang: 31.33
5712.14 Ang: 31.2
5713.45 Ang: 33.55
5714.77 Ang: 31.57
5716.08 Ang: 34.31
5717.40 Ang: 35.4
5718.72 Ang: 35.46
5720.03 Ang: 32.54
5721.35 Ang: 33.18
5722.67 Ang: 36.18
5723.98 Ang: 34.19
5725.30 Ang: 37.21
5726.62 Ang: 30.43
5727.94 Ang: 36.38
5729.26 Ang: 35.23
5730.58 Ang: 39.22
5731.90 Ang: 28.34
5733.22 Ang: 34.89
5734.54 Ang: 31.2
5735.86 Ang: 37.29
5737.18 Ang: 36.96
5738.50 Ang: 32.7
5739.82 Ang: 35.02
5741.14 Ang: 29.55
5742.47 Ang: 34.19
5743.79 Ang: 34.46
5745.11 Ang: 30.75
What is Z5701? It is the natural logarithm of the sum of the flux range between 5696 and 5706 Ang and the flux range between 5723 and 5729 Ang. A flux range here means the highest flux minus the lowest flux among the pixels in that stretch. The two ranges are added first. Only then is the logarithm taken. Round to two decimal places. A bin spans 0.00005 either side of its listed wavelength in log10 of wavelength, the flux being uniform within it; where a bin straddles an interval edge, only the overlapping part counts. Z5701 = 2.66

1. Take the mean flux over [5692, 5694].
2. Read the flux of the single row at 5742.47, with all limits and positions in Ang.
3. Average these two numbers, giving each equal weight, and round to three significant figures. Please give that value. 33.7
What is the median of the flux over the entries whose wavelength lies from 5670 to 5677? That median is 33.3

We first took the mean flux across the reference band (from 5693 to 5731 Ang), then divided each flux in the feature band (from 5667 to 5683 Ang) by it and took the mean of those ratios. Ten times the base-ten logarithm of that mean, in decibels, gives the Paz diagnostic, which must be 0.02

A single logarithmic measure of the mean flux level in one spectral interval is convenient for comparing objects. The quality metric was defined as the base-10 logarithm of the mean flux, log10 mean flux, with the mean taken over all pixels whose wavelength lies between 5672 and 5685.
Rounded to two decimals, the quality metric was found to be 1.52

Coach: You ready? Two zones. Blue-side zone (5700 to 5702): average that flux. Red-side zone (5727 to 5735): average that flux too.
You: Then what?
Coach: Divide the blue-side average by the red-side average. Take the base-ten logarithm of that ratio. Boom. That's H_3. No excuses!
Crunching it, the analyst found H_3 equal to -0.06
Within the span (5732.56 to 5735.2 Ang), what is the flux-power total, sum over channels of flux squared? 2191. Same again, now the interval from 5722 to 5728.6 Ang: 6112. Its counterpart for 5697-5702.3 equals 4211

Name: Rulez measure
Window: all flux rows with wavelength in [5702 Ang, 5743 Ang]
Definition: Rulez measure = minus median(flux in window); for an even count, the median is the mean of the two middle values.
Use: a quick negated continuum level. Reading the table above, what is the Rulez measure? -34.2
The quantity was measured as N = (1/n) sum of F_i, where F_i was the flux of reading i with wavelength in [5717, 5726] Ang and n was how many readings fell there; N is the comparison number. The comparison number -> 34.9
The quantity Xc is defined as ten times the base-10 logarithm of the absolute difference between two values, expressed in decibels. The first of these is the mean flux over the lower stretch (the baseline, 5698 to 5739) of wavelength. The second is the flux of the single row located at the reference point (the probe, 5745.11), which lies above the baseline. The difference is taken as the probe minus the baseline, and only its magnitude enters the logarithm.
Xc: 4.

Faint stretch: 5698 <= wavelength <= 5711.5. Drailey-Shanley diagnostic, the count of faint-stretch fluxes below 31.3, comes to 4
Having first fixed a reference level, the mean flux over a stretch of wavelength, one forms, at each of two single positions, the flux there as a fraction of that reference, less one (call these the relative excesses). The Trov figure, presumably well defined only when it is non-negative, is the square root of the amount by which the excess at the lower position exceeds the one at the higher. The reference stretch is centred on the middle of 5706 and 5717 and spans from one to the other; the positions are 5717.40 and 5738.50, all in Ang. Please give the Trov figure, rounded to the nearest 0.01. 0.29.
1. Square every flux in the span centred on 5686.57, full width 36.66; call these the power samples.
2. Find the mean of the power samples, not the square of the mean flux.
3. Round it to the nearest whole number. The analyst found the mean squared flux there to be 1089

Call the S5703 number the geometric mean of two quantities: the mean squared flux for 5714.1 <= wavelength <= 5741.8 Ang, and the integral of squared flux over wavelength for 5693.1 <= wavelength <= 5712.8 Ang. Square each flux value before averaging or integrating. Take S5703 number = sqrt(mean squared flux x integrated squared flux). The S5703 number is 4910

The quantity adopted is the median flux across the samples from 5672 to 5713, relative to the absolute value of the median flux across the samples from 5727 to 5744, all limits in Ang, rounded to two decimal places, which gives 0.93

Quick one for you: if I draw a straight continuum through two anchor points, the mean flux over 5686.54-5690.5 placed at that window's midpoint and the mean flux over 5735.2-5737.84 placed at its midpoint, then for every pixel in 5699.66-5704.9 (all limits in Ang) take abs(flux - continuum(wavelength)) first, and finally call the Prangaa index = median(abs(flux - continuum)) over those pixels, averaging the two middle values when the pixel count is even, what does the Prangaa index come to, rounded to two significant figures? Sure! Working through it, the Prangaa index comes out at 3.3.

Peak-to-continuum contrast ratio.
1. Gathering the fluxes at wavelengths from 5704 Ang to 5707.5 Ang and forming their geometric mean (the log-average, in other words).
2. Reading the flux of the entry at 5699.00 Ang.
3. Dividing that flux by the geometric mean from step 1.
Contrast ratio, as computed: 1.09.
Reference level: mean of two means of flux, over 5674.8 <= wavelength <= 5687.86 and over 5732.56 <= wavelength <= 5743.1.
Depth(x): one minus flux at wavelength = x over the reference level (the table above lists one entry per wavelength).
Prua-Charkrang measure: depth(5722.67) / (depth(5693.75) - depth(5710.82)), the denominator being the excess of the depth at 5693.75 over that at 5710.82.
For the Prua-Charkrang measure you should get 1.0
